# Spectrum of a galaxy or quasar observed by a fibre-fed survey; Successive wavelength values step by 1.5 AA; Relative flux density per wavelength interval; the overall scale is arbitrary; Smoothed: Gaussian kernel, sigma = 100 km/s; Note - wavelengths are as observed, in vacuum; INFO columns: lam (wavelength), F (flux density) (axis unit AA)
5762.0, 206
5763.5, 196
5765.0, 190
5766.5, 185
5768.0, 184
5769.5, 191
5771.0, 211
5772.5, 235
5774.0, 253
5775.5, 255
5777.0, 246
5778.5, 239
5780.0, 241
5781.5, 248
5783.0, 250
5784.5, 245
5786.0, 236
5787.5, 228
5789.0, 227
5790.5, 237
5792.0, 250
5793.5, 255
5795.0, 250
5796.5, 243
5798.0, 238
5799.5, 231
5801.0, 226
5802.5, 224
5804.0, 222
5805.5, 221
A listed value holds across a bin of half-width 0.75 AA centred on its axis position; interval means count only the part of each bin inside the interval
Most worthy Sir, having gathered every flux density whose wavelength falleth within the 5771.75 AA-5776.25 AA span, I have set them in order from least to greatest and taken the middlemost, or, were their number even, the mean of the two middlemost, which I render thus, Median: 253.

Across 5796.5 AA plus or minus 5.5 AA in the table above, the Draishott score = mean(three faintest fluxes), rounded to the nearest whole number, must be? 232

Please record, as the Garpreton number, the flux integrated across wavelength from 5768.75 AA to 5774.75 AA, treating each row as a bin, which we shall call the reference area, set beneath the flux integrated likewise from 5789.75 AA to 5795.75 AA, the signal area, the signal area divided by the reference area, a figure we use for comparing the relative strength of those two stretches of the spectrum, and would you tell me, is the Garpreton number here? 1.11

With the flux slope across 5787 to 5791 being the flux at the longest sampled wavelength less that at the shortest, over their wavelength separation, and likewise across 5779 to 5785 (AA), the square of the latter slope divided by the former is 0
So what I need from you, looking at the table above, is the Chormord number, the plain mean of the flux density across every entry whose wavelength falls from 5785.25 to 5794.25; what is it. 239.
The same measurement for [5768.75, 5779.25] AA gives 233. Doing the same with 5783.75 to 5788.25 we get 236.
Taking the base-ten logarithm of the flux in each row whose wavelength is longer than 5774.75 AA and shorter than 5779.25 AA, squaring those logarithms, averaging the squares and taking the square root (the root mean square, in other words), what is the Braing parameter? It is 2.39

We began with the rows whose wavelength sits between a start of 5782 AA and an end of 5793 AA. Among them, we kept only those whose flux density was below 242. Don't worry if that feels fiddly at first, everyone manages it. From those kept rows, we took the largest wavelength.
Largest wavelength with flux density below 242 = 5790.5 AA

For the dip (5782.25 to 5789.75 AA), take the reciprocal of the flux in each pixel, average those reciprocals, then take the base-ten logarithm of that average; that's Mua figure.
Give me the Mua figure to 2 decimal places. -2.37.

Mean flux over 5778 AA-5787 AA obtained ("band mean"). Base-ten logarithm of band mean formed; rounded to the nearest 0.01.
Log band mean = 2.39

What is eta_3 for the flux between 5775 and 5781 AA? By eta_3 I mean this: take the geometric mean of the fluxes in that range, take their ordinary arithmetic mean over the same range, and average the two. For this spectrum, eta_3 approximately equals 245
